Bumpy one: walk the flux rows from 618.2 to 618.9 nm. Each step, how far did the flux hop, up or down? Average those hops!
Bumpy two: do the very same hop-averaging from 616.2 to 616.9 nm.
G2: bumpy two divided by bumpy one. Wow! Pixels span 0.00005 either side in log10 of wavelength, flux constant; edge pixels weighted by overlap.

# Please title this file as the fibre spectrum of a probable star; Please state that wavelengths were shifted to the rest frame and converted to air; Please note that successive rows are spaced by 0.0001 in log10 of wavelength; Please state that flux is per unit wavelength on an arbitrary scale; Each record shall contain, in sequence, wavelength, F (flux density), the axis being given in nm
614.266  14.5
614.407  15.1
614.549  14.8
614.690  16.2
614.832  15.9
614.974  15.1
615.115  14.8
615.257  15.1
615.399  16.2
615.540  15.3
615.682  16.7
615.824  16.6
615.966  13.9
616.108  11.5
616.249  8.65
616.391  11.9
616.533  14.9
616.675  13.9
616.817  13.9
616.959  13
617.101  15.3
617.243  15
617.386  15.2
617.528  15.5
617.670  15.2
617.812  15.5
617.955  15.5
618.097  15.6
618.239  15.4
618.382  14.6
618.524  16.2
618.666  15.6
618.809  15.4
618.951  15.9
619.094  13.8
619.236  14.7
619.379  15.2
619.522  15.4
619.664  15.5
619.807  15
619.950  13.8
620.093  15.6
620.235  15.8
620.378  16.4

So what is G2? 2.3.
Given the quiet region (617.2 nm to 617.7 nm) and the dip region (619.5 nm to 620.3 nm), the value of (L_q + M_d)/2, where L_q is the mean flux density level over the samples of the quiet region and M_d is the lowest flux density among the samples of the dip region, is 14.5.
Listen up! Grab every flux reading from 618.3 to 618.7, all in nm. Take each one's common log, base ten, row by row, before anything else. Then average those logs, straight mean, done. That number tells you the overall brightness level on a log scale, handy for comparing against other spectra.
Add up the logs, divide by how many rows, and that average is 1.19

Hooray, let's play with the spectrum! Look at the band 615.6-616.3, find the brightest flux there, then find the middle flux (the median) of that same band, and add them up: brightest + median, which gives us 30.6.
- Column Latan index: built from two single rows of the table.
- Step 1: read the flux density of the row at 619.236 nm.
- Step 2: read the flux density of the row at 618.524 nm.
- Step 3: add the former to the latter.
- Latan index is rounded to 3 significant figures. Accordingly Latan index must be 30.9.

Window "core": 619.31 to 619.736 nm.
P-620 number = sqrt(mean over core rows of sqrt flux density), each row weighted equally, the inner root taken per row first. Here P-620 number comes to 1.98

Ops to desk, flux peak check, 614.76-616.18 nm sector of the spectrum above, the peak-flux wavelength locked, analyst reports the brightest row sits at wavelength 615.682 nm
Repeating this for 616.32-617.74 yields 617.528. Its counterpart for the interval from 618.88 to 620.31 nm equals 618.951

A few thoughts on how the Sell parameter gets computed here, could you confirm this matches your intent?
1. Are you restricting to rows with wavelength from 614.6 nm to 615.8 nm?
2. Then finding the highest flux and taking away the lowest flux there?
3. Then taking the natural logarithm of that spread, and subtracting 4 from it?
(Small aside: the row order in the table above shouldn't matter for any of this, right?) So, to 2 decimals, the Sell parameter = -3.36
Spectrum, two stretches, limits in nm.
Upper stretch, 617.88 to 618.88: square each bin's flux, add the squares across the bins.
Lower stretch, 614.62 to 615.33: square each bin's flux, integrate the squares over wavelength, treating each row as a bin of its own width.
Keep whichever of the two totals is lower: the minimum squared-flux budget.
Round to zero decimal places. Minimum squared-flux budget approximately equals 169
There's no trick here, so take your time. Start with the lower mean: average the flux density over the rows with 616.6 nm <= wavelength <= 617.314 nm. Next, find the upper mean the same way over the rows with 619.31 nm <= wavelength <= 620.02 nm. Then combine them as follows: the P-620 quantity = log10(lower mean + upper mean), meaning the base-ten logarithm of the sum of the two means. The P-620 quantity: 1.47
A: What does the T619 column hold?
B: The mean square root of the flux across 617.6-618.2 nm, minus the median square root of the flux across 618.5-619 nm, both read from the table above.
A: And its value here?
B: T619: -0.04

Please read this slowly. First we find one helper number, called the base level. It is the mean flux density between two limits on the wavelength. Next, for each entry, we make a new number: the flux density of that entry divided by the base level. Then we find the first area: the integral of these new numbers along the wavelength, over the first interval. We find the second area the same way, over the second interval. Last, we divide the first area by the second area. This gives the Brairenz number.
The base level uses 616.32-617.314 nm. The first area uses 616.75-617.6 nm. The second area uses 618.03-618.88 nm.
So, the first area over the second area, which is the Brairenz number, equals 0.95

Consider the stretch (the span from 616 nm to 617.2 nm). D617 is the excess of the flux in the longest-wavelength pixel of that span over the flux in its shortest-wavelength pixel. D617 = 3.8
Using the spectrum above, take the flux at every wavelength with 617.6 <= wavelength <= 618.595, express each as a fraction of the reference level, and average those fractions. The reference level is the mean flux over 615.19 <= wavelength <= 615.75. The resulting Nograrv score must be 0.975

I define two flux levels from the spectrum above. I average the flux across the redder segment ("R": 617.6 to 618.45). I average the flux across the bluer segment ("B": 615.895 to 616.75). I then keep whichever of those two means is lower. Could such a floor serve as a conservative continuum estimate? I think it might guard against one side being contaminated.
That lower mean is 12.5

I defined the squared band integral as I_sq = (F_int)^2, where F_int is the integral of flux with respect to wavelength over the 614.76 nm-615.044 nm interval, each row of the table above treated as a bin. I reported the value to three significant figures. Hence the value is 19.3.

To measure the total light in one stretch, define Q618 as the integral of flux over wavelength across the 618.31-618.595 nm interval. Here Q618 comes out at 4.39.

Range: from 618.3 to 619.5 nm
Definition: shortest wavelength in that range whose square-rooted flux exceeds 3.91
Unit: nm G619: 618.524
